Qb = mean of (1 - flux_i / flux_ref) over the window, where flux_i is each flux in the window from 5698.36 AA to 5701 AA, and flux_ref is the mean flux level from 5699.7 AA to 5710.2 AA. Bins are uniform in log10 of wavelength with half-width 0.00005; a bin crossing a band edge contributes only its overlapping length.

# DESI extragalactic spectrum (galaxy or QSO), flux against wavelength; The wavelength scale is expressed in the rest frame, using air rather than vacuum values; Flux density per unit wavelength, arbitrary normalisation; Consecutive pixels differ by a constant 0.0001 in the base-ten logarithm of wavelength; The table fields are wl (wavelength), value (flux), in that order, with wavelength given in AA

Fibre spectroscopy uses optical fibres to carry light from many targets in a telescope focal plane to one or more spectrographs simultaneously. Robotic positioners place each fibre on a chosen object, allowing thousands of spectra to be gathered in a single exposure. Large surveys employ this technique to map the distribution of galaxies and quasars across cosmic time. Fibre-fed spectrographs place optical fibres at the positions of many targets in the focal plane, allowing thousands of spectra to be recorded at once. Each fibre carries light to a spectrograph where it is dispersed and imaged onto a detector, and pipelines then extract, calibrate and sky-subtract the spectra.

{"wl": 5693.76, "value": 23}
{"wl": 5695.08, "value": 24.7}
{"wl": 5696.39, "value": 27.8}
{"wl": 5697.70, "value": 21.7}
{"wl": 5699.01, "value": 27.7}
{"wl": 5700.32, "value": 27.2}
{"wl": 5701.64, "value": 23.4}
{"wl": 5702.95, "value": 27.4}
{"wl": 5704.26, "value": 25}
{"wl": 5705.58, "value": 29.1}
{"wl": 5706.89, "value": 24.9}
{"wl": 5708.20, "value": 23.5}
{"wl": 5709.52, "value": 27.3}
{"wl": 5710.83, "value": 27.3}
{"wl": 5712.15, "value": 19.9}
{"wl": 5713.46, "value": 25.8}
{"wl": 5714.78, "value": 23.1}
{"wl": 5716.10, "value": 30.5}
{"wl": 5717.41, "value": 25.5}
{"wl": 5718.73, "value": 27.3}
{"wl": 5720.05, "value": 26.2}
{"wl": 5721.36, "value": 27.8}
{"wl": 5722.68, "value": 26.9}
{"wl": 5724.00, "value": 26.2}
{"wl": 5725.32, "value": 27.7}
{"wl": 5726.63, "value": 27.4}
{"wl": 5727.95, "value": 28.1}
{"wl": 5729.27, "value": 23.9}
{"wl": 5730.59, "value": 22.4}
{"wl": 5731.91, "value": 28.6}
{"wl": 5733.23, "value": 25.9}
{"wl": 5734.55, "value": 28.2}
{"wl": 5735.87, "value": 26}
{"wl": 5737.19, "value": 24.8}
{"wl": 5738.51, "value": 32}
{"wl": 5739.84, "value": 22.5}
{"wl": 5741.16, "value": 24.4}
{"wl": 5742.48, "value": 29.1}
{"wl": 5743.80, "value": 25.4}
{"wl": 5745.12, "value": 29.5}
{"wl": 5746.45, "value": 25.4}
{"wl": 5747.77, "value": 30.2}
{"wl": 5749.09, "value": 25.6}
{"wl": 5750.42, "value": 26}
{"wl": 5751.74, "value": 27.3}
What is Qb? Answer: -0.06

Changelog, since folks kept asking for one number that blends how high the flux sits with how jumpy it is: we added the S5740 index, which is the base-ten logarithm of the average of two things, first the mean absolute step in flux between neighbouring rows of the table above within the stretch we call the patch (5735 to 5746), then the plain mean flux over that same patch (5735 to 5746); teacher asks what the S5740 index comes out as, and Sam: 1.195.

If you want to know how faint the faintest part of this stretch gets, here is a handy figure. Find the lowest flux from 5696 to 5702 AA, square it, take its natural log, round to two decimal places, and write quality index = 6.15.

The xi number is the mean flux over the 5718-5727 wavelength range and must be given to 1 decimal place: 27.1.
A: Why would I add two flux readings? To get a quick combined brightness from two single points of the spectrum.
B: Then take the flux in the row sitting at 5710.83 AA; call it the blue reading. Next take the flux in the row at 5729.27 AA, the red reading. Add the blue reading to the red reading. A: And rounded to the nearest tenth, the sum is 51.2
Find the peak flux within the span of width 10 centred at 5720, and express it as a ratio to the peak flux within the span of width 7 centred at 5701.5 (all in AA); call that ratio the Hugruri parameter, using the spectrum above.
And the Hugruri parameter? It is 1.10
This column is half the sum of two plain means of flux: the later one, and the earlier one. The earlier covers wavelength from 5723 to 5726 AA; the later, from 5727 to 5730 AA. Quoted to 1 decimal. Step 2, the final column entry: 26.5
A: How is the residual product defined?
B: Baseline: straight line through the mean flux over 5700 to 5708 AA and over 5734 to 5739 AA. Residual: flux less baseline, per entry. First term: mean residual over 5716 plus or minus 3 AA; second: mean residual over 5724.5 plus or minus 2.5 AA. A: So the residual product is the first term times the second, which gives 0.0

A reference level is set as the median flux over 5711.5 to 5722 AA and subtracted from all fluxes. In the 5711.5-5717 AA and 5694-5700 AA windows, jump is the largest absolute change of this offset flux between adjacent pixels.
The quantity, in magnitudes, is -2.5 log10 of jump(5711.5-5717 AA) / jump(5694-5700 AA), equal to -0.21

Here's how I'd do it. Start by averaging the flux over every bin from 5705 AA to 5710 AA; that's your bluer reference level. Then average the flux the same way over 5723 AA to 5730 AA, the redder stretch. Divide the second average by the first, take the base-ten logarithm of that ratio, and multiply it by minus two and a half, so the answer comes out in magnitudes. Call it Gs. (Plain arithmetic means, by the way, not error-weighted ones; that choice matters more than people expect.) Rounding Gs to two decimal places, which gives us -0.02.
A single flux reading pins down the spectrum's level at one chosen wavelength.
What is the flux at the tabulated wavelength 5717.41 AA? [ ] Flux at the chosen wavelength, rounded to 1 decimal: 25.5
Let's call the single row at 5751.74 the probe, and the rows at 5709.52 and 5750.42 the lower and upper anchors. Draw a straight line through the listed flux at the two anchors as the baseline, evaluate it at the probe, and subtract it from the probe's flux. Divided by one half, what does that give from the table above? 2.7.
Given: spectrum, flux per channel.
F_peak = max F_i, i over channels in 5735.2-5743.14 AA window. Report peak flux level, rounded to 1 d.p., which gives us 32.0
